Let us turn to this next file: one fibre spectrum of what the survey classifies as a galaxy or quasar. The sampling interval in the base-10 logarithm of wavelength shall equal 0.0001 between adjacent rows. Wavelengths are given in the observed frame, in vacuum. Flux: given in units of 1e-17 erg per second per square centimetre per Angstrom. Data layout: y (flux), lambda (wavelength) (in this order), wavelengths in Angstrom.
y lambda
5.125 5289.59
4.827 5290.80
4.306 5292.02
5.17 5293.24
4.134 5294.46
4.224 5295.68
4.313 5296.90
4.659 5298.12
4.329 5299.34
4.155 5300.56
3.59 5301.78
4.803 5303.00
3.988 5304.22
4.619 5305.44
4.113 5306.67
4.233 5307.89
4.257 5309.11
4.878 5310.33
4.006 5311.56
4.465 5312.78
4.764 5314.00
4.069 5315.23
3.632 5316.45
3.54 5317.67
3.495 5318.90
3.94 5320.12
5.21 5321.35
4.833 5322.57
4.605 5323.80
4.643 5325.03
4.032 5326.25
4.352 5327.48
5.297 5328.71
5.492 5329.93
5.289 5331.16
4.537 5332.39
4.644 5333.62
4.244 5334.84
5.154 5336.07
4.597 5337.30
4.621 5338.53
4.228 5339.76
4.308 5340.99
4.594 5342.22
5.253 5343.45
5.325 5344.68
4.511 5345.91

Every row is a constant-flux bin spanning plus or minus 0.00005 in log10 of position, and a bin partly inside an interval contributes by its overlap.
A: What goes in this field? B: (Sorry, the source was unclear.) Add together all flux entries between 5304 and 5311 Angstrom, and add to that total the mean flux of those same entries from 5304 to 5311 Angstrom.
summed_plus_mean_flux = 30.4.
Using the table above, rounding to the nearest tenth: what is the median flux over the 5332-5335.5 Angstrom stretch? 4.5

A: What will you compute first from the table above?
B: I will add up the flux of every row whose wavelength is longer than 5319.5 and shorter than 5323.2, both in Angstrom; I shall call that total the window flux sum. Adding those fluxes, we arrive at 14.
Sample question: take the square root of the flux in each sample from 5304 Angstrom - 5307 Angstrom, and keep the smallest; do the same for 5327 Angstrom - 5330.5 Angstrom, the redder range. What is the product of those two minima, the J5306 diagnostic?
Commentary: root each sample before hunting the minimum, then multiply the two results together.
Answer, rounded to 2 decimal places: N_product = 4.17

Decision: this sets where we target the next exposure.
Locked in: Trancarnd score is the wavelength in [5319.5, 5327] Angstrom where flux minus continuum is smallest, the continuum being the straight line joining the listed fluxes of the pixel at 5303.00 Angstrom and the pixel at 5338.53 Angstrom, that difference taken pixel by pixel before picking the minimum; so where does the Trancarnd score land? 5320.12 Angstrom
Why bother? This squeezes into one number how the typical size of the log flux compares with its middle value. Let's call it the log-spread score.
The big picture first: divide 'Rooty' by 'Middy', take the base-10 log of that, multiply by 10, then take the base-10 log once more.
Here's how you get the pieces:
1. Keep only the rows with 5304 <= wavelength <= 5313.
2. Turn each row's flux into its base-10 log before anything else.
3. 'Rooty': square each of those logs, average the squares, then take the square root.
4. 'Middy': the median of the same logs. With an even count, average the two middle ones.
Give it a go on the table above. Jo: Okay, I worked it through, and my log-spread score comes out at -1.30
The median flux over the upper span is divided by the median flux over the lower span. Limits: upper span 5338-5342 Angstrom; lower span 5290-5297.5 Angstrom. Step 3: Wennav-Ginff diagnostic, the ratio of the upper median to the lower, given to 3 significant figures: 1.00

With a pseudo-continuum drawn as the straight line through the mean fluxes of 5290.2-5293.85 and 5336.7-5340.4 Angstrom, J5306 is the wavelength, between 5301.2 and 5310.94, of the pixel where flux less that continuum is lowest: 5301.78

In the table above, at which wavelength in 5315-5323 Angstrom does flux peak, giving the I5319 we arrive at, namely 5321.35 Angstrom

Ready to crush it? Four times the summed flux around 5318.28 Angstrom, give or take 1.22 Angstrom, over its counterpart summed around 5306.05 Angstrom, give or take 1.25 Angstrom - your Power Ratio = 3.2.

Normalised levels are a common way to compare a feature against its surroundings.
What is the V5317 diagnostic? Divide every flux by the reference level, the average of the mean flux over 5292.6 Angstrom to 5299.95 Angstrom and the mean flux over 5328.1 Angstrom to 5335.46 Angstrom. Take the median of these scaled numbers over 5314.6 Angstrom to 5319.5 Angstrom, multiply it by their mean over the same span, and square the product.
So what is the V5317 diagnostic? 0.36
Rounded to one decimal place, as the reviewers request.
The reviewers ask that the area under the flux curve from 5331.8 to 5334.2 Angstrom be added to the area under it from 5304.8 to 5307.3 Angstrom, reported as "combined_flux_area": 21.9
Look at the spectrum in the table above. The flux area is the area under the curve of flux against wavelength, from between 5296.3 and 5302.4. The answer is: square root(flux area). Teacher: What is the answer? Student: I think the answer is 5.07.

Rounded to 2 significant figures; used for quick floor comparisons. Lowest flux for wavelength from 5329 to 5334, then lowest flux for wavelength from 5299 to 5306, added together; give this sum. 8.1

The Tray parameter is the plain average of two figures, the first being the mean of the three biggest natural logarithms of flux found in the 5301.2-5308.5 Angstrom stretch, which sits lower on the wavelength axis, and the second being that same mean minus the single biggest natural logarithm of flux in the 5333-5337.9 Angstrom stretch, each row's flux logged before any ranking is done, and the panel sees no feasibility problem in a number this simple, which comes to 0.69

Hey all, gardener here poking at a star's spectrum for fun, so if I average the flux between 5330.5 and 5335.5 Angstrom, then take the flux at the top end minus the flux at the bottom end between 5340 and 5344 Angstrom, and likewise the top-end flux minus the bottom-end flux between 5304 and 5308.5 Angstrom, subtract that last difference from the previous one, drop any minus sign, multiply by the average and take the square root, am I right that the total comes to 1.81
